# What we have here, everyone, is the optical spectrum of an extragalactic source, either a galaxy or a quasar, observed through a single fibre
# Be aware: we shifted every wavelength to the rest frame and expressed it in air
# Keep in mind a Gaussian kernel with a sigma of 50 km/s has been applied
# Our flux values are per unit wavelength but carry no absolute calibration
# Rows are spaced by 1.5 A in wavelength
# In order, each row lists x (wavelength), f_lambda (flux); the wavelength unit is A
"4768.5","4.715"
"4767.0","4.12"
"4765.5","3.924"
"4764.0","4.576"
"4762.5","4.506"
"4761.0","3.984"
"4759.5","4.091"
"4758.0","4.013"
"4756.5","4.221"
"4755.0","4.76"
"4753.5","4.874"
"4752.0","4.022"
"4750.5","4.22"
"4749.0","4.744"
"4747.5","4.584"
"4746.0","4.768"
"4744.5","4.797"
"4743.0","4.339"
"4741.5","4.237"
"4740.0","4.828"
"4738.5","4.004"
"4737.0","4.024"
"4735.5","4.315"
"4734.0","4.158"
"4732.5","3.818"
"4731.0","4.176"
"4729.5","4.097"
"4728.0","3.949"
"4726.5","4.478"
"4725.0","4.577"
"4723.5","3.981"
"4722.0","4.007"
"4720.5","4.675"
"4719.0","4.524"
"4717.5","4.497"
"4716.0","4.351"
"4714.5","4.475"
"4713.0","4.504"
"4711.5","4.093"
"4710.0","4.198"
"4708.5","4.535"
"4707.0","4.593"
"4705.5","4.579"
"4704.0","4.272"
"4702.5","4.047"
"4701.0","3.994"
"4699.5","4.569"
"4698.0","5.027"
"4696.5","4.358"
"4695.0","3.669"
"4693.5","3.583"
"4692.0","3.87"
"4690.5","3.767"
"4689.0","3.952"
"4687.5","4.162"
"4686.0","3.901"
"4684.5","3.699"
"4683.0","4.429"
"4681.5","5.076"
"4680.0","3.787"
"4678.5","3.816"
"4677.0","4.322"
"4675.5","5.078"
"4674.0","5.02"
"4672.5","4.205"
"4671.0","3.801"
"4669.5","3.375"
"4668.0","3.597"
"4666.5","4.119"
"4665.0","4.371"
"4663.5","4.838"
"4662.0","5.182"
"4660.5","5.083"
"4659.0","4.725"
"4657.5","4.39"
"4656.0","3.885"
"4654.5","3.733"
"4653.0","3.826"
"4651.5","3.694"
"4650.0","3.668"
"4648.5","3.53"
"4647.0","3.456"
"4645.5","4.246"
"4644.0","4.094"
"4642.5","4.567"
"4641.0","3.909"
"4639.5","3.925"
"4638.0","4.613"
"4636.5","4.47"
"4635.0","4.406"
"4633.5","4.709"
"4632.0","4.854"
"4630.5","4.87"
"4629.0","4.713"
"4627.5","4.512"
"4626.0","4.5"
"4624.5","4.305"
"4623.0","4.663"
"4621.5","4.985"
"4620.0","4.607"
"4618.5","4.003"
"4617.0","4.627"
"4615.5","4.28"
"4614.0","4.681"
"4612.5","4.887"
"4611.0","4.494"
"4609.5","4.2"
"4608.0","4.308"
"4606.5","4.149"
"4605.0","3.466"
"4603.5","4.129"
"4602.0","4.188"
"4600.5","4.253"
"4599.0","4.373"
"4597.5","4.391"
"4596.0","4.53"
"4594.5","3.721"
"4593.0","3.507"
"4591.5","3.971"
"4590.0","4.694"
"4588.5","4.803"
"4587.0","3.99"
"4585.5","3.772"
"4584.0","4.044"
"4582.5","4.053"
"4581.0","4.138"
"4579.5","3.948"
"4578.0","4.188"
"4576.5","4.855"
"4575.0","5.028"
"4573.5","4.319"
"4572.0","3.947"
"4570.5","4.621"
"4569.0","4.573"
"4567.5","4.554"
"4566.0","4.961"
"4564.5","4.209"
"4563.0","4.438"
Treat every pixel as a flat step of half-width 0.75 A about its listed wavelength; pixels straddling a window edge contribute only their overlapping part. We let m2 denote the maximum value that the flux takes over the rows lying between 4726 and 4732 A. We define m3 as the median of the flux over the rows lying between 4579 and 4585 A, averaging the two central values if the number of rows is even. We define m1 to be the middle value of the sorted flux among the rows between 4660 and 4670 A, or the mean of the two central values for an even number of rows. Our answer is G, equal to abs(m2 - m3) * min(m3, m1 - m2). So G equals -0.05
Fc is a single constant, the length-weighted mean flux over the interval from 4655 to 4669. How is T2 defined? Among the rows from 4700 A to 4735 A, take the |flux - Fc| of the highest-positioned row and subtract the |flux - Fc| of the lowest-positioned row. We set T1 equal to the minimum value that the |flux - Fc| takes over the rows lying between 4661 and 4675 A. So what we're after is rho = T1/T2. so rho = -0.38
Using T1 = 0.062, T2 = -0.2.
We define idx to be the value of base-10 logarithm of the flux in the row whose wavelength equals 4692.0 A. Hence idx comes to 0.588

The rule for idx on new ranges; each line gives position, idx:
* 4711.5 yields 0.612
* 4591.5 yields 0.599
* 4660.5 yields 0.706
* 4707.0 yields 0.662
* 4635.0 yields 0.644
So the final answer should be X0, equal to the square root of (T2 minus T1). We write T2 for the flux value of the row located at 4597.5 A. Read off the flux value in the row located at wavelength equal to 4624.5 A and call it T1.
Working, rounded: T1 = 4.305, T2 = 4.391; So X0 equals 0.29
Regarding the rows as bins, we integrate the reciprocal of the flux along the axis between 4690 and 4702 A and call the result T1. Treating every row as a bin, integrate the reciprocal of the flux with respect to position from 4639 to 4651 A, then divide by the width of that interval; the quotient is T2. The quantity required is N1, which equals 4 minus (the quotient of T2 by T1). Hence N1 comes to 3.913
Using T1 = 2.96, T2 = 0.257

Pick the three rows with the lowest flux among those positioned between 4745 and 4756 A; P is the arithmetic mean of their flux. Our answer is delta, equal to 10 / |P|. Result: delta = 2.3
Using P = 4.3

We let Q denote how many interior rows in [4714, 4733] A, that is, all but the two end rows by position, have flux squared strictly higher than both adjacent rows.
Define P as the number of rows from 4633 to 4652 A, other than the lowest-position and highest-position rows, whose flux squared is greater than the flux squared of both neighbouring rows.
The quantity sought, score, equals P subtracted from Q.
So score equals 0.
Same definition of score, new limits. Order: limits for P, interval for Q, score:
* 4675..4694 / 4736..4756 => 1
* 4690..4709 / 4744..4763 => 0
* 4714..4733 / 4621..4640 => -1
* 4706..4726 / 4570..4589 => 0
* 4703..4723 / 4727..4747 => 1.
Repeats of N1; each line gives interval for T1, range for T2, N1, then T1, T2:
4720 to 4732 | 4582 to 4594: 3.914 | 2.85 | 0.246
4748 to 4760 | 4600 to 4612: 3.912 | 2.76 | 0.242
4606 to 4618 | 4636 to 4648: 3.910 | 2.70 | 0.244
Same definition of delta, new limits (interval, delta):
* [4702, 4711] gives 2.4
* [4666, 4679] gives 2.8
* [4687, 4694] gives 2.7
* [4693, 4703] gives 2.7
